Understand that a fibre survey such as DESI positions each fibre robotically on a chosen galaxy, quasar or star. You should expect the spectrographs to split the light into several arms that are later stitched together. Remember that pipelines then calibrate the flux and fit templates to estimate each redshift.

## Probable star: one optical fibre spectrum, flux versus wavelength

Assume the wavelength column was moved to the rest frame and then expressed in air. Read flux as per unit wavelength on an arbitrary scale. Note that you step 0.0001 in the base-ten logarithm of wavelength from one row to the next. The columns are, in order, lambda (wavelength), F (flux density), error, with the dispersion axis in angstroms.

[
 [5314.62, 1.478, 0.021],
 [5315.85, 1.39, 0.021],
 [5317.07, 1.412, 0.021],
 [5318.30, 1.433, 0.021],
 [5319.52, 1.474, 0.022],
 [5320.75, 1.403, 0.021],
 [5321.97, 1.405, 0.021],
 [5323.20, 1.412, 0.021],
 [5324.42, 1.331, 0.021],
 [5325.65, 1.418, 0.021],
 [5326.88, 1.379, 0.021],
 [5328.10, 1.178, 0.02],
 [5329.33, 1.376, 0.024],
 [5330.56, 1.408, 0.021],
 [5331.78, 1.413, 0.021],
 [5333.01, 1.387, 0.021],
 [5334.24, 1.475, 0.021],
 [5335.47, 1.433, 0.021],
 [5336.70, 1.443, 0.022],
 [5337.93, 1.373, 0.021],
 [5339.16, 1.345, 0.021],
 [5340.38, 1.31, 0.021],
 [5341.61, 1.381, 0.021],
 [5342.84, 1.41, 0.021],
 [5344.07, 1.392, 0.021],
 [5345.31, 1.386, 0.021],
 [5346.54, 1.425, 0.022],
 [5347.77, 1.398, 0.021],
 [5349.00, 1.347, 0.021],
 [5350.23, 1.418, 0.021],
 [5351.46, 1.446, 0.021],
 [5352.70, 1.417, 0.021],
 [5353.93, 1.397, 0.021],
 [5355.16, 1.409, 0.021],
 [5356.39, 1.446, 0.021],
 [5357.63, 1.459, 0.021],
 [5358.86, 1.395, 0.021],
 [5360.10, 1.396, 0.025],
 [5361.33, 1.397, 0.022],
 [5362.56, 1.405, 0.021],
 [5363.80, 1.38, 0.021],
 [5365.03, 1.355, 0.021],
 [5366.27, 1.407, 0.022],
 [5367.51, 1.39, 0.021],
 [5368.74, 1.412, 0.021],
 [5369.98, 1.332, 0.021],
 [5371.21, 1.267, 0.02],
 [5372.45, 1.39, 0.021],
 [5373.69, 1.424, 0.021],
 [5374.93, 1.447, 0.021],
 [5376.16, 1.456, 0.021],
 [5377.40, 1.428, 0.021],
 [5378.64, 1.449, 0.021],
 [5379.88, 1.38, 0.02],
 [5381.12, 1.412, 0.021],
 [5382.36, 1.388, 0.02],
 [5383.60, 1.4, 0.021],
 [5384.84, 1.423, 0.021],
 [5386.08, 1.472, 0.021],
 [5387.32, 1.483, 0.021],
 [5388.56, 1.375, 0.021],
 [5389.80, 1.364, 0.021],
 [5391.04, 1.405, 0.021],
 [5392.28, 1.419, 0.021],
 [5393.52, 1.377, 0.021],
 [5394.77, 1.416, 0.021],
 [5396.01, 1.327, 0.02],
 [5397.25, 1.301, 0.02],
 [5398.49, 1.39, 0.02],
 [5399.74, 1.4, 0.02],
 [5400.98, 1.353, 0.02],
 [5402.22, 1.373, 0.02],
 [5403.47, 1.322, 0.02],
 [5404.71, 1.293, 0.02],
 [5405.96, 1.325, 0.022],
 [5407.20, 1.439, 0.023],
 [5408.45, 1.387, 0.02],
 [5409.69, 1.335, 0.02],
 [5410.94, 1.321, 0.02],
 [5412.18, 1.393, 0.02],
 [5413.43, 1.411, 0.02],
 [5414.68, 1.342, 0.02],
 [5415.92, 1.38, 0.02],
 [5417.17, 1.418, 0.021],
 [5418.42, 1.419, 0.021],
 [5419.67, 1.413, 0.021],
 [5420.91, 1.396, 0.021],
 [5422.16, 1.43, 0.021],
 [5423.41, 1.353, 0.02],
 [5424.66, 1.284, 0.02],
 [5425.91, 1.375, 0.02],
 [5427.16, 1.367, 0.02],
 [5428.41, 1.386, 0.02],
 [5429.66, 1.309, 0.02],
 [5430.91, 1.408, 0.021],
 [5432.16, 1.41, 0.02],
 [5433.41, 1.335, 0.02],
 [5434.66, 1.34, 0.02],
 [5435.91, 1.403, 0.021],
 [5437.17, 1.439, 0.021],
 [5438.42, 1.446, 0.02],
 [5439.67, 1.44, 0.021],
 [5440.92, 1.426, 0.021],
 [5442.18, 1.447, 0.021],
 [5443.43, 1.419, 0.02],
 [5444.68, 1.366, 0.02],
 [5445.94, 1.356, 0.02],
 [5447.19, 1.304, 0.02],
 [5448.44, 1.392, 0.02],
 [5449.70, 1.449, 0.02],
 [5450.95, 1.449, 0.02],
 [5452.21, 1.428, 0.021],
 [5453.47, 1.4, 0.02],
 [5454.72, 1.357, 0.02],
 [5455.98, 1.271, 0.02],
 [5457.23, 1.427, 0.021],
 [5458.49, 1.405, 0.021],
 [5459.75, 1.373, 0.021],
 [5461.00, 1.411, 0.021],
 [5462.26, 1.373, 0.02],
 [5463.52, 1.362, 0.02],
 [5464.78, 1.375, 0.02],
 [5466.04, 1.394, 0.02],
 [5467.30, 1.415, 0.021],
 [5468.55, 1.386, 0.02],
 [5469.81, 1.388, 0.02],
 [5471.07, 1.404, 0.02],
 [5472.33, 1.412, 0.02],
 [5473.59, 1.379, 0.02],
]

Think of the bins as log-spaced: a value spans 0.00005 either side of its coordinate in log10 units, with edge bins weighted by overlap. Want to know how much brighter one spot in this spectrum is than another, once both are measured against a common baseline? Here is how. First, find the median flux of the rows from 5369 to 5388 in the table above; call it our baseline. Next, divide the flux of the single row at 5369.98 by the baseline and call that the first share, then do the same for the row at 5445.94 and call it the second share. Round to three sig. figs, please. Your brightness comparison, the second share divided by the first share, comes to 1.02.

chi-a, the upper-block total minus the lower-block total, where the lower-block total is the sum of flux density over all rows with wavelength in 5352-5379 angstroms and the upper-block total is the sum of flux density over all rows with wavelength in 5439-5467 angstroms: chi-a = -0.2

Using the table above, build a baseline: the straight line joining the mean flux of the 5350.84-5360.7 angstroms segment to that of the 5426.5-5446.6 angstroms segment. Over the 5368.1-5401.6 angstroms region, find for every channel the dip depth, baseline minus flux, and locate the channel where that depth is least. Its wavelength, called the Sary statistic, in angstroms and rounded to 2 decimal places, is 5387.32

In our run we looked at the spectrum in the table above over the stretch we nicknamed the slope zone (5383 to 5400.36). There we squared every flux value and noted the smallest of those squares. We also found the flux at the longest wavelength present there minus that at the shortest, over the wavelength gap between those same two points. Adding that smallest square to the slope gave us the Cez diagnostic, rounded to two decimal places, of 1.69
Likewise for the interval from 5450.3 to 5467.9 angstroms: 1.61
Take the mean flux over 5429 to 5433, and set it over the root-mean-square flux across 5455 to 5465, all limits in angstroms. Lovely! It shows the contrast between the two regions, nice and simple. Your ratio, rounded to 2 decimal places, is 1.00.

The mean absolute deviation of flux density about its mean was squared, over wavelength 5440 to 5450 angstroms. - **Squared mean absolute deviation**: 0.0016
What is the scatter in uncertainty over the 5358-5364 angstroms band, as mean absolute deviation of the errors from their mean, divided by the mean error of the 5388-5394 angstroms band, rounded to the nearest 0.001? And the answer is 0.057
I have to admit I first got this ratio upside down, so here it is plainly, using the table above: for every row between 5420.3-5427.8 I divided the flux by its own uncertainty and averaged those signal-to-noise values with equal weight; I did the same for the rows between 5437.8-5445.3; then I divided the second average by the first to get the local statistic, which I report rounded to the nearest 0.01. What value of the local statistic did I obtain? 1.03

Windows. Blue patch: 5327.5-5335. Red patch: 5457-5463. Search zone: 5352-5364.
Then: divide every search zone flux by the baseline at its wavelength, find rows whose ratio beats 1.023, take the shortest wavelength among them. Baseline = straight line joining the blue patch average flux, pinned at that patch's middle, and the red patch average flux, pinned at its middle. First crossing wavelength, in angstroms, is 5352.70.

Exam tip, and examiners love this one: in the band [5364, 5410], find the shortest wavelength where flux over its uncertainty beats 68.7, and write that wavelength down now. 5374.93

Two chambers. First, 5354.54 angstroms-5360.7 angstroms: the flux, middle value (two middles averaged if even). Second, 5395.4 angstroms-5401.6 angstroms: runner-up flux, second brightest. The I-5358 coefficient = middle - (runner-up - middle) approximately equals 1.43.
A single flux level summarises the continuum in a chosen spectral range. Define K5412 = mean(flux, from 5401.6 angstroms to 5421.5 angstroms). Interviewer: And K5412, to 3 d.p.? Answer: 1.373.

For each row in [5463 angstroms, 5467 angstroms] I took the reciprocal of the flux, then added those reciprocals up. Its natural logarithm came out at 0.779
